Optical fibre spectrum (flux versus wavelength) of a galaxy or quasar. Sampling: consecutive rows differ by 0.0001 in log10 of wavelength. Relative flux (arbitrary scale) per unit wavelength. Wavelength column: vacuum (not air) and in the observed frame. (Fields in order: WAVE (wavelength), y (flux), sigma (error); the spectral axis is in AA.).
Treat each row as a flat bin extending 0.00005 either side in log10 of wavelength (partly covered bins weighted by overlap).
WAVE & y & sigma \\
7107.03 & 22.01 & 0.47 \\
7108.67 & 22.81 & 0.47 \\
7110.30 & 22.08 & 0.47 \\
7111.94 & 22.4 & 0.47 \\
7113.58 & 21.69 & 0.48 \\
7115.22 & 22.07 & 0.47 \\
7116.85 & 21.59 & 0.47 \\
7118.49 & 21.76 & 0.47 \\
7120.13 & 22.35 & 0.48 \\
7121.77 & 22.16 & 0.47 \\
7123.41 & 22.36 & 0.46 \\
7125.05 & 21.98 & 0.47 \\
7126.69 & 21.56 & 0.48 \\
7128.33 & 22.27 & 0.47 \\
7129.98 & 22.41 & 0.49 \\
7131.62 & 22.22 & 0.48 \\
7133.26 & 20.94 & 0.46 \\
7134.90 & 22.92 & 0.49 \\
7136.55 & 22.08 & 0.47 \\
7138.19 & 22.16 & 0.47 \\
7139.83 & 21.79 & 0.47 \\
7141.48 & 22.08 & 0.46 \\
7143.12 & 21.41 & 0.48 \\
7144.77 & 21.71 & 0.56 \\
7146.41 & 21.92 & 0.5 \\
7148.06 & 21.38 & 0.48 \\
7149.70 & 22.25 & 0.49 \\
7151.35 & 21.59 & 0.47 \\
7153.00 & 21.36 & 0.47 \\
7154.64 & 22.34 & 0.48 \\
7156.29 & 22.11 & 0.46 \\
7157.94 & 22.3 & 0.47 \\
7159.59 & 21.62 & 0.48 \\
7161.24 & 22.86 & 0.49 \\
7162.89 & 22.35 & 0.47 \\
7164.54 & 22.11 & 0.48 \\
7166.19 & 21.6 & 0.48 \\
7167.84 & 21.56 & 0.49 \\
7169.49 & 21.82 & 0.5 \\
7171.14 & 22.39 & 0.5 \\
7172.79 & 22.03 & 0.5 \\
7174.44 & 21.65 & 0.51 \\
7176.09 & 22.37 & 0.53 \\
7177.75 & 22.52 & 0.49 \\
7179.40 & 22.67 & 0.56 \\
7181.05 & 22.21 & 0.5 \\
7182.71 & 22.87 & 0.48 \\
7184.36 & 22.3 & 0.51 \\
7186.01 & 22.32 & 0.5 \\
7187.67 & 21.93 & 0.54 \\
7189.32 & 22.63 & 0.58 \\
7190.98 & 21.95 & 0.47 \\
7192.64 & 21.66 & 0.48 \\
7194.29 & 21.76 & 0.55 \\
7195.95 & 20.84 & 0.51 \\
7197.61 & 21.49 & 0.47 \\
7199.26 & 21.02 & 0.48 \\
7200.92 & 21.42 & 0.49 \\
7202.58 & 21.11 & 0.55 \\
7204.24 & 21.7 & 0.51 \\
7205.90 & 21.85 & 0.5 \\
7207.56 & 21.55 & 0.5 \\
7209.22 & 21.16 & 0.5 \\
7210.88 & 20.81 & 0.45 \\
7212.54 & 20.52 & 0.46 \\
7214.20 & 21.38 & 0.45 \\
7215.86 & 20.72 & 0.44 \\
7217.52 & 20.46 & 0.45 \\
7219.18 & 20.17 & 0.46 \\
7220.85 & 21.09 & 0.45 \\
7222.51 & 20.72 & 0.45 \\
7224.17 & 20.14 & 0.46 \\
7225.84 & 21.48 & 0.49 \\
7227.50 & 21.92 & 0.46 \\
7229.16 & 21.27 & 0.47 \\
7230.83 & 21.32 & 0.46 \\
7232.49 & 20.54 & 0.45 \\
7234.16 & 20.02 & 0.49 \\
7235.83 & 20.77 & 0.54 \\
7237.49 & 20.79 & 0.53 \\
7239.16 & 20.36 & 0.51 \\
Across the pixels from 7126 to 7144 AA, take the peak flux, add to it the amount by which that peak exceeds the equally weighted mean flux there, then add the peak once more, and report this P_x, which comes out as 46.8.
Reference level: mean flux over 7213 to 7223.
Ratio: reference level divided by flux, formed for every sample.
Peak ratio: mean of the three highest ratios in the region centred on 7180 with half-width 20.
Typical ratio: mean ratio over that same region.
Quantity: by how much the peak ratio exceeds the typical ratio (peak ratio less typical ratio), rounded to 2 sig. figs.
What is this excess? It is 0.041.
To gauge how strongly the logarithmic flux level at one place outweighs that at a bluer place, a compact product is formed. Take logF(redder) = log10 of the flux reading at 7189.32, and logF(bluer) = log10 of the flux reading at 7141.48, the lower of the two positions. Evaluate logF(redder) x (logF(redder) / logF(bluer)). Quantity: 1.37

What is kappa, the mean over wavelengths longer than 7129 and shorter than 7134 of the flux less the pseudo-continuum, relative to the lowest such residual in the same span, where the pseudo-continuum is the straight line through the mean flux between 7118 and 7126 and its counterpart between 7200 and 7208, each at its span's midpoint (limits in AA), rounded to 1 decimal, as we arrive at 0.2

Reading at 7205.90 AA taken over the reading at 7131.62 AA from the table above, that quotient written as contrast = 0.98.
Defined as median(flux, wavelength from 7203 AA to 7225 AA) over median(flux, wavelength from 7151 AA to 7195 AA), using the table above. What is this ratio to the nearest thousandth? 0.941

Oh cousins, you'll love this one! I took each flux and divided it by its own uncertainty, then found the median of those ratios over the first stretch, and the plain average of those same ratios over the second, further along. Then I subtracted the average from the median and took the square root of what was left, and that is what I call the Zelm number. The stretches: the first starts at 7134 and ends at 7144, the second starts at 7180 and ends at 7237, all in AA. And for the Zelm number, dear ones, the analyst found 1.7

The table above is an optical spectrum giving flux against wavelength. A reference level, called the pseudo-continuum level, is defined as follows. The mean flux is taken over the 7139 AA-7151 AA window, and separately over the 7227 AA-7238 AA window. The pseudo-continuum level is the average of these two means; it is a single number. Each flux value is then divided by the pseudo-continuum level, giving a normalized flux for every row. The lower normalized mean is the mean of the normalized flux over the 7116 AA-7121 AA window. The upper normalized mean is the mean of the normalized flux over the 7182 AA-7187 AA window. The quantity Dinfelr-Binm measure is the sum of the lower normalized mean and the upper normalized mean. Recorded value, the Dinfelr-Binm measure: 2.08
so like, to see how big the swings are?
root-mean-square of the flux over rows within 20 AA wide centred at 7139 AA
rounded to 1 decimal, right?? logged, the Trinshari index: 21.9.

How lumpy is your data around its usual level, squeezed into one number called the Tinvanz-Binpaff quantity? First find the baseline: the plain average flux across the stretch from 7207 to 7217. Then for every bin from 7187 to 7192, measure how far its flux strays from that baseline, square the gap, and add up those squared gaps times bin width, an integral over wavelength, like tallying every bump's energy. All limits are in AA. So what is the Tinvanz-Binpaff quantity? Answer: 7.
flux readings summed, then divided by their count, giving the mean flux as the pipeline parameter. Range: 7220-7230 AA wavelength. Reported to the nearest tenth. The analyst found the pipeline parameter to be 21.1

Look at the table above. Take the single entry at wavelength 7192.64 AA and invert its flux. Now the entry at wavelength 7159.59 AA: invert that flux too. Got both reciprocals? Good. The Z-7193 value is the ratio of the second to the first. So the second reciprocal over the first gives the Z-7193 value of 1.00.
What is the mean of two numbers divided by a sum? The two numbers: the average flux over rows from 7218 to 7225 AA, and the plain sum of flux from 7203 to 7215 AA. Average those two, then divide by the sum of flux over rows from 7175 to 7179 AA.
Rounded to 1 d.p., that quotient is 1.9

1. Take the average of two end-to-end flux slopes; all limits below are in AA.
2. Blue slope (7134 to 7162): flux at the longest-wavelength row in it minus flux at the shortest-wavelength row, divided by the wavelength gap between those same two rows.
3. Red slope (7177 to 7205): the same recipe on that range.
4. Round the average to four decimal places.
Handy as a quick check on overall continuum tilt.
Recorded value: -0.0166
